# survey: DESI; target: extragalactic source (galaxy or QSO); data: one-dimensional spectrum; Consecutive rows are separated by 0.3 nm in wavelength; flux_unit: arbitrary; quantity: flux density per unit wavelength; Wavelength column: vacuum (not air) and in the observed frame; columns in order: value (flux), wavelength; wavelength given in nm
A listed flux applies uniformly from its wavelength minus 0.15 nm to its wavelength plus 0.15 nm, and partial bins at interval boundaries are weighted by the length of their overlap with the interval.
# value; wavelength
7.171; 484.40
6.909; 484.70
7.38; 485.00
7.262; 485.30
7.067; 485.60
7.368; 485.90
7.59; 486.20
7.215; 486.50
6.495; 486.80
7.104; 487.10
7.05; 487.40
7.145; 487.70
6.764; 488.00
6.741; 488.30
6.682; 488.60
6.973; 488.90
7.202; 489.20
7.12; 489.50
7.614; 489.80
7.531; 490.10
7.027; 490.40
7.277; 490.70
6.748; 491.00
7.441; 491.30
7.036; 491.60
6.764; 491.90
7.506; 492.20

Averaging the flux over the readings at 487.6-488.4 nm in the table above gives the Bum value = 6.88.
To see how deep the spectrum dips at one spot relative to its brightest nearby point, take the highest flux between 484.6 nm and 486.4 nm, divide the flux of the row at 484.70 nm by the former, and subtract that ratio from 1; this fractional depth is 0.090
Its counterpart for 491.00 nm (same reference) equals 0.111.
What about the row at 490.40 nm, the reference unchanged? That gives 0.074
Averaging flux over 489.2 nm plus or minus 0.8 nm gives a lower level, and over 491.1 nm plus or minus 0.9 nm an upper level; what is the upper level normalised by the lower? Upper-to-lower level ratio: 0.99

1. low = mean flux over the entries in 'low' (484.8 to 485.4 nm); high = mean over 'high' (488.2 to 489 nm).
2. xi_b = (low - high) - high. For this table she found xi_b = -6.3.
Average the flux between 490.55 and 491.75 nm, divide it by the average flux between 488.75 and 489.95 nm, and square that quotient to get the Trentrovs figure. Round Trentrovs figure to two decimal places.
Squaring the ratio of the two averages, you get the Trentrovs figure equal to 0.97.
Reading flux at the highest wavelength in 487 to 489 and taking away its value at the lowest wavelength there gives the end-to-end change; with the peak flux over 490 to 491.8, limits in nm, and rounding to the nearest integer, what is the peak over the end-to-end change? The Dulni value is -57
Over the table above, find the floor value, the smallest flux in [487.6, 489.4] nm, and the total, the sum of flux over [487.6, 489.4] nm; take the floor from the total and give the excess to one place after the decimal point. 34.8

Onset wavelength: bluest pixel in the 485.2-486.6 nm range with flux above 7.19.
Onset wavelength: 485.30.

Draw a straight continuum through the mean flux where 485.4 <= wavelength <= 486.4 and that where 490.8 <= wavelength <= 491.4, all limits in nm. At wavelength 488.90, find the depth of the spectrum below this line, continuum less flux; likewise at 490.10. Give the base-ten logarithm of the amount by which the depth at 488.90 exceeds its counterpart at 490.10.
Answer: -0.21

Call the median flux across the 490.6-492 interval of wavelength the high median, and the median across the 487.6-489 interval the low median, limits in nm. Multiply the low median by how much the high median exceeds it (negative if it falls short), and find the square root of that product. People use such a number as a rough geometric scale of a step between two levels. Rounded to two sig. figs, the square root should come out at 1.4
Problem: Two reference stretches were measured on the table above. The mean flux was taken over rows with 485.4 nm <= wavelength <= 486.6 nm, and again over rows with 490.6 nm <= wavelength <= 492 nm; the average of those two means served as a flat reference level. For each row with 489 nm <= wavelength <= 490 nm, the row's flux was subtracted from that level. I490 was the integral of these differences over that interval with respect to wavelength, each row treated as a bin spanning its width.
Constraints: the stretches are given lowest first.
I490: -0.12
